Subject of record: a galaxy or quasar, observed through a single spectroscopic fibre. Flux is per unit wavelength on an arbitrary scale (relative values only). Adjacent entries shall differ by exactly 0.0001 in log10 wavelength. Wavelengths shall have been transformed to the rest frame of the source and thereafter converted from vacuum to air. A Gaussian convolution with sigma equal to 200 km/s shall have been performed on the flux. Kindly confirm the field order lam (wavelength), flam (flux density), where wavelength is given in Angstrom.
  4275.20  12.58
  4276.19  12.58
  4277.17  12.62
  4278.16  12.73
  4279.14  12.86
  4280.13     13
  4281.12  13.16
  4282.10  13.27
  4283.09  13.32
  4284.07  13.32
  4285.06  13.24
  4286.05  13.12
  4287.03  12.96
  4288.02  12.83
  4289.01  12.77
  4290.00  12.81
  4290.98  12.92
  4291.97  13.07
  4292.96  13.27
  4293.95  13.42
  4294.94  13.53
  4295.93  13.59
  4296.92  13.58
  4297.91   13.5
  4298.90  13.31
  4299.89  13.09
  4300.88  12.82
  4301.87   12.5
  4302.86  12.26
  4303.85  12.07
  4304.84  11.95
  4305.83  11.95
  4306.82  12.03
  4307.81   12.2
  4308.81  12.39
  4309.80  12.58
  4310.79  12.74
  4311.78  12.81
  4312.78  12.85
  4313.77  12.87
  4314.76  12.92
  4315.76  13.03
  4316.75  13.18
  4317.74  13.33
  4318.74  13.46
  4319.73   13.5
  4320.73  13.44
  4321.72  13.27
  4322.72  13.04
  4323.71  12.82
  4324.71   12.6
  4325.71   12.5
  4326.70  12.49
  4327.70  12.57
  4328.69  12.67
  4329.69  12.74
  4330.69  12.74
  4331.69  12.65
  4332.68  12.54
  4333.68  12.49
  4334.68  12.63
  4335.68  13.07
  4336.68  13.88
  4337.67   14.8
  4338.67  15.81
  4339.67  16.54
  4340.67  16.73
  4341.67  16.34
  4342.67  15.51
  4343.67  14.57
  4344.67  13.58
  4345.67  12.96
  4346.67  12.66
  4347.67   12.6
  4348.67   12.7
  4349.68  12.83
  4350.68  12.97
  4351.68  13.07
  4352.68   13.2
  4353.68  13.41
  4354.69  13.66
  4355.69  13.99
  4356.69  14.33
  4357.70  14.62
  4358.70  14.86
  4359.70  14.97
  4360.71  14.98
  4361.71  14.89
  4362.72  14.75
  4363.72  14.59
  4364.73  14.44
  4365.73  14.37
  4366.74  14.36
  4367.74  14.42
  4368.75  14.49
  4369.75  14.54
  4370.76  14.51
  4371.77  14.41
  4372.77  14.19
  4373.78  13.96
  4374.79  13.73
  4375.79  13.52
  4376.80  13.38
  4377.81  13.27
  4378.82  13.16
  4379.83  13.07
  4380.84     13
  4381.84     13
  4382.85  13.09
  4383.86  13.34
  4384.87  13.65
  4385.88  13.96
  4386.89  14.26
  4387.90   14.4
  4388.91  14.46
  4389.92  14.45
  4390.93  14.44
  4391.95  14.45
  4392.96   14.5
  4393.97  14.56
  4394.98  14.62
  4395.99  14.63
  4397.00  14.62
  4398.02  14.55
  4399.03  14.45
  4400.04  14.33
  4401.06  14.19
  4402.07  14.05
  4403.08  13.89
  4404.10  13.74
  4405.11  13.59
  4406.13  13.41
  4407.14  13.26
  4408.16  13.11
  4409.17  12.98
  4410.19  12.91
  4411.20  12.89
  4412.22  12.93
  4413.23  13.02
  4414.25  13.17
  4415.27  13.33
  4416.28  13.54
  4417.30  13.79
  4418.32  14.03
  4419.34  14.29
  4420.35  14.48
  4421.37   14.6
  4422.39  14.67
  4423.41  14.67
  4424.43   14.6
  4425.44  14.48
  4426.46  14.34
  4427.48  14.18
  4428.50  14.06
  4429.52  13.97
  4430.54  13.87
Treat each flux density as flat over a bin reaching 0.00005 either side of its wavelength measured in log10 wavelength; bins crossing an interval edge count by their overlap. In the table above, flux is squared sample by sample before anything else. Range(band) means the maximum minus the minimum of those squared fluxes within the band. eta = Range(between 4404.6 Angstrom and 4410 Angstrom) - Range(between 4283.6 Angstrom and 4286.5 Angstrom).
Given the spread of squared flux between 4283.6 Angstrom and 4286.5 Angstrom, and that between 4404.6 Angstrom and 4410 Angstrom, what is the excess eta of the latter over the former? 11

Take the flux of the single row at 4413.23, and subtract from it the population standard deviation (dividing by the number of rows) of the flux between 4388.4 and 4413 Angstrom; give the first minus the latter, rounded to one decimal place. 12.4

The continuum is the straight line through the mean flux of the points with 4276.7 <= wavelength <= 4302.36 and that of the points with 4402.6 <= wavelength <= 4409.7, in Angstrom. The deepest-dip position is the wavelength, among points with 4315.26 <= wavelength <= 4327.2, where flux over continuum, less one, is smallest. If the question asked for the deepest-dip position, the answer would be 4326.70 Angstrom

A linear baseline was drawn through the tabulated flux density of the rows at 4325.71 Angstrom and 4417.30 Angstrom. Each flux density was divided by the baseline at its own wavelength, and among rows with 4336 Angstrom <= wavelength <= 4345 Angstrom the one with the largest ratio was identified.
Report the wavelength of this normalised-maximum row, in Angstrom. 4340.67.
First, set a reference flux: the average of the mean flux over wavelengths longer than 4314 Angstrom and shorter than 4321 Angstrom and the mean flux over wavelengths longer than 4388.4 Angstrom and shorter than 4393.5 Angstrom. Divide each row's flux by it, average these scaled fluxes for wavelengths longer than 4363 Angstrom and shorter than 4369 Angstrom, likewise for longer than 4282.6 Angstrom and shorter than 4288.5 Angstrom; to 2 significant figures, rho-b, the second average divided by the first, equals 0.91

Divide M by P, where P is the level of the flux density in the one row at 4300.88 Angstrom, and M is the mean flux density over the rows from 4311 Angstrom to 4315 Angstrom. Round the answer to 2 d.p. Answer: 1.00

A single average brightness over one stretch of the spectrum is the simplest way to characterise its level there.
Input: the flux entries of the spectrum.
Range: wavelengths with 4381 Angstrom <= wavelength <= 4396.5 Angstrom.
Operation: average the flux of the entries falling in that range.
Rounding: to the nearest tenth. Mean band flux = 14.1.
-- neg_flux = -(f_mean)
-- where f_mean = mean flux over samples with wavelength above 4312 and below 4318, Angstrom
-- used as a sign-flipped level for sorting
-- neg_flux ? -13.0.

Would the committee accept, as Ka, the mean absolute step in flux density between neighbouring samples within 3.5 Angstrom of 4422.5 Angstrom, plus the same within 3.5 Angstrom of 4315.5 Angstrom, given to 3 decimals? 0.197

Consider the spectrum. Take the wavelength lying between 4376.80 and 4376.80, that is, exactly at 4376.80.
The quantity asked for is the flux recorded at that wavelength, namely 13.38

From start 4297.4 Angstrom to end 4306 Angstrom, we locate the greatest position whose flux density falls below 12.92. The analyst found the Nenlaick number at 4305.83 Angstrom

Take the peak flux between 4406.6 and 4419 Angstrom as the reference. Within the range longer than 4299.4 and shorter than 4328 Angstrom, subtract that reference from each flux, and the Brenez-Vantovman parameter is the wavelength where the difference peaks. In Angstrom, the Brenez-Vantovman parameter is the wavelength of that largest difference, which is 4319.73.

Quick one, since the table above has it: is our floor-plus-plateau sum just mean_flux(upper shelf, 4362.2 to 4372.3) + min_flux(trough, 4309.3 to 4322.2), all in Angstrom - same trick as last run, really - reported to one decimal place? 27.1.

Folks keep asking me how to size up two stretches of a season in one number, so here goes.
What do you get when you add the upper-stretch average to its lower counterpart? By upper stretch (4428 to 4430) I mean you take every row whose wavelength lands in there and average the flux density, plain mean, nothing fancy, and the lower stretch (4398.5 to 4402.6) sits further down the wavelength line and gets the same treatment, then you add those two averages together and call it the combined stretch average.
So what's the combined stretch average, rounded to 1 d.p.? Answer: 28.3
